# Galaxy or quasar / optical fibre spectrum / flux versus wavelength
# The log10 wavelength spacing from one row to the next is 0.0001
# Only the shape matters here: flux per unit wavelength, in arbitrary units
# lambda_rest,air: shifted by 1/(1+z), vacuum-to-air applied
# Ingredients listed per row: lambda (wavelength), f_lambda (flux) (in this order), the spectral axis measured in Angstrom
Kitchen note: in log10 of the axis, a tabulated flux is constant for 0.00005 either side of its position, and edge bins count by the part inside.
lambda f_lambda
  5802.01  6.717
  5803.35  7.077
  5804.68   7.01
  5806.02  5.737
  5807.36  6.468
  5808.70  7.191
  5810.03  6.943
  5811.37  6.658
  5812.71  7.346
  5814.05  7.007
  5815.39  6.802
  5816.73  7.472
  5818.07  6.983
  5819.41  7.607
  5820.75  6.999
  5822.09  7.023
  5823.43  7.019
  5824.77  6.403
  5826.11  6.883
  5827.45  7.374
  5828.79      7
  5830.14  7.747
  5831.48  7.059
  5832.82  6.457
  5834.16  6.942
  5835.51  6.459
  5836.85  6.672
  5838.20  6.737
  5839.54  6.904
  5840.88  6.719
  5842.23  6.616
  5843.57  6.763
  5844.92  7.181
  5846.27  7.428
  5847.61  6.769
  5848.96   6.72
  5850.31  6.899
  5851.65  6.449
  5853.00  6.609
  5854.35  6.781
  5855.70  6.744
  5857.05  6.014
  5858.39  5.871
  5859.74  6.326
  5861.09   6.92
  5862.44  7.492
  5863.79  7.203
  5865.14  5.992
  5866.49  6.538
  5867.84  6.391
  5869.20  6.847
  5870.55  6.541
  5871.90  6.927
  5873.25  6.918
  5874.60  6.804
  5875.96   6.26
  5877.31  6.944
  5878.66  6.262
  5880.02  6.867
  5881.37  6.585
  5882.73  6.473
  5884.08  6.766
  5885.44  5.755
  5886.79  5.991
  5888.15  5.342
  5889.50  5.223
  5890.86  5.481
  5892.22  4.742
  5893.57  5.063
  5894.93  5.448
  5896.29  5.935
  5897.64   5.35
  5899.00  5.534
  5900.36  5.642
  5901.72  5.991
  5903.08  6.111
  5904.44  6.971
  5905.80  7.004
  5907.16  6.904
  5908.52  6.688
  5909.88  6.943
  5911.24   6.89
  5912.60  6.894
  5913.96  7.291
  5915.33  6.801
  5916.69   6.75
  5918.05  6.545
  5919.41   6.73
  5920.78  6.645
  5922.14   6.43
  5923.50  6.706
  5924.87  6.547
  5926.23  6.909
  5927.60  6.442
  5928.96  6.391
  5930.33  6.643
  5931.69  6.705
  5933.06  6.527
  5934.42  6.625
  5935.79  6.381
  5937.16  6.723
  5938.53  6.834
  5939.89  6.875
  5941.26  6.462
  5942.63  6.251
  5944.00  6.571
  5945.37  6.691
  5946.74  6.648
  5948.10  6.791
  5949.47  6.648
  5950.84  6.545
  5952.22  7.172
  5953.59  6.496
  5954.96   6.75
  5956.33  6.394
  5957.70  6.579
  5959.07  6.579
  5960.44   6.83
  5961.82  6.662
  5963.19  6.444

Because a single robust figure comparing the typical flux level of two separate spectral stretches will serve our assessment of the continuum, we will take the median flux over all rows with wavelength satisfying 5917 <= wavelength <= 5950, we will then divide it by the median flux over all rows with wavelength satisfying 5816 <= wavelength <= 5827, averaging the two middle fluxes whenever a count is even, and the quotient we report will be 0.95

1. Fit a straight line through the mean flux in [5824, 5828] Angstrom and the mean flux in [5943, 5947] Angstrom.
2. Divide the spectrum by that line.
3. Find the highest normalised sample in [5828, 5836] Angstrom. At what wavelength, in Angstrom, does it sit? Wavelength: 5830.14 Angstrom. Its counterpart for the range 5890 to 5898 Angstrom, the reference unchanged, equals 5896.29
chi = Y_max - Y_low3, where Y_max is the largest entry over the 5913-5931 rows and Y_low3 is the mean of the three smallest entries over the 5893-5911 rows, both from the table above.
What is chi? 2.00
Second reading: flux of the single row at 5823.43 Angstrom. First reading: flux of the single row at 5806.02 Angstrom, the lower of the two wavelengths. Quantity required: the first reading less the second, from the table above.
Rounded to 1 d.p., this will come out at -1.3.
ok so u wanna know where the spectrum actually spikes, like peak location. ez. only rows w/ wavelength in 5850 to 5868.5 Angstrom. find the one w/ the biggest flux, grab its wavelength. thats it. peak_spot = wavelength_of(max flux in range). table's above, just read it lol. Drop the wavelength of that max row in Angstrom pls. 5862.44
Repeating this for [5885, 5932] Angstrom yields 5913.96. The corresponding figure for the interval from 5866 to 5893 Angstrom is 5877.31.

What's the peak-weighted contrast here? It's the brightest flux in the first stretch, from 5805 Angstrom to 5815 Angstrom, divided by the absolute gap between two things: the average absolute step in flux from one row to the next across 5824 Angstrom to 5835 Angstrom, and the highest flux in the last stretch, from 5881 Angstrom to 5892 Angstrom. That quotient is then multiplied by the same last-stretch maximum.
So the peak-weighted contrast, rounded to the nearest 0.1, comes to 8.0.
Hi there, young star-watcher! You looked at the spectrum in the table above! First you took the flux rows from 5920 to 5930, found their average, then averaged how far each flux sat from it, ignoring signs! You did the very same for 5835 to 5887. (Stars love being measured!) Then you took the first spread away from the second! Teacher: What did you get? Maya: 0.15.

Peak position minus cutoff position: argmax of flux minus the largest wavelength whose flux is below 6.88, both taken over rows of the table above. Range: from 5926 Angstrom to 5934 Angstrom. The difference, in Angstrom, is -6.8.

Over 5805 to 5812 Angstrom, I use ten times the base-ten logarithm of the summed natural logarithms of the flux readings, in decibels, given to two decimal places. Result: 9.74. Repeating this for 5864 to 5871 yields 9.70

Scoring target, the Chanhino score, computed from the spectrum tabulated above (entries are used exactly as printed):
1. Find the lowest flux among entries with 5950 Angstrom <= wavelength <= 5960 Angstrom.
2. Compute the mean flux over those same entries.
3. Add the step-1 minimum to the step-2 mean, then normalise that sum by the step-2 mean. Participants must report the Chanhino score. 1.96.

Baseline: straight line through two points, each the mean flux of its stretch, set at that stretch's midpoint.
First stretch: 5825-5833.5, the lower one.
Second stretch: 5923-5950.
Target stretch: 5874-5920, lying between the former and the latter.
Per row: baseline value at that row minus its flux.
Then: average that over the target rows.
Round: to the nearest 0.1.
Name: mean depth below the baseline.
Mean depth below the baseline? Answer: 0.5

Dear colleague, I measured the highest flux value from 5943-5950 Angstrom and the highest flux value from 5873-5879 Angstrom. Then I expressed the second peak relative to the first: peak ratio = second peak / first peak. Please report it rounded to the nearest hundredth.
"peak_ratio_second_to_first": 1.02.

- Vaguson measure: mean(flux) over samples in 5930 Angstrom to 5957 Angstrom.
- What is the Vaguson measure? 6.64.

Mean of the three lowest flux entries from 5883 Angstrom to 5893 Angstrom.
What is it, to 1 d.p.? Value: 5.1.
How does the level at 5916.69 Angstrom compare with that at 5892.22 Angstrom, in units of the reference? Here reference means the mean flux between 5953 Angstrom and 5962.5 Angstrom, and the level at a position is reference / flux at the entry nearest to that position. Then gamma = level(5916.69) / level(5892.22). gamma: 0.70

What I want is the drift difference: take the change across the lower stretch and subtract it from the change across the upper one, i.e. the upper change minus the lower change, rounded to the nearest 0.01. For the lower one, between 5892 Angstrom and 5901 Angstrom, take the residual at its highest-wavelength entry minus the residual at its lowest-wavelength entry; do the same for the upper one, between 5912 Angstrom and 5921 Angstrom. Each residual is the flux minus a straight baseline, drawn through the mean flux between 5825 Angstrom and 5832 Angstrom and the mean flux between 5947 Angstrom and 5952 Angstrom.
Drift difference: -1.15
